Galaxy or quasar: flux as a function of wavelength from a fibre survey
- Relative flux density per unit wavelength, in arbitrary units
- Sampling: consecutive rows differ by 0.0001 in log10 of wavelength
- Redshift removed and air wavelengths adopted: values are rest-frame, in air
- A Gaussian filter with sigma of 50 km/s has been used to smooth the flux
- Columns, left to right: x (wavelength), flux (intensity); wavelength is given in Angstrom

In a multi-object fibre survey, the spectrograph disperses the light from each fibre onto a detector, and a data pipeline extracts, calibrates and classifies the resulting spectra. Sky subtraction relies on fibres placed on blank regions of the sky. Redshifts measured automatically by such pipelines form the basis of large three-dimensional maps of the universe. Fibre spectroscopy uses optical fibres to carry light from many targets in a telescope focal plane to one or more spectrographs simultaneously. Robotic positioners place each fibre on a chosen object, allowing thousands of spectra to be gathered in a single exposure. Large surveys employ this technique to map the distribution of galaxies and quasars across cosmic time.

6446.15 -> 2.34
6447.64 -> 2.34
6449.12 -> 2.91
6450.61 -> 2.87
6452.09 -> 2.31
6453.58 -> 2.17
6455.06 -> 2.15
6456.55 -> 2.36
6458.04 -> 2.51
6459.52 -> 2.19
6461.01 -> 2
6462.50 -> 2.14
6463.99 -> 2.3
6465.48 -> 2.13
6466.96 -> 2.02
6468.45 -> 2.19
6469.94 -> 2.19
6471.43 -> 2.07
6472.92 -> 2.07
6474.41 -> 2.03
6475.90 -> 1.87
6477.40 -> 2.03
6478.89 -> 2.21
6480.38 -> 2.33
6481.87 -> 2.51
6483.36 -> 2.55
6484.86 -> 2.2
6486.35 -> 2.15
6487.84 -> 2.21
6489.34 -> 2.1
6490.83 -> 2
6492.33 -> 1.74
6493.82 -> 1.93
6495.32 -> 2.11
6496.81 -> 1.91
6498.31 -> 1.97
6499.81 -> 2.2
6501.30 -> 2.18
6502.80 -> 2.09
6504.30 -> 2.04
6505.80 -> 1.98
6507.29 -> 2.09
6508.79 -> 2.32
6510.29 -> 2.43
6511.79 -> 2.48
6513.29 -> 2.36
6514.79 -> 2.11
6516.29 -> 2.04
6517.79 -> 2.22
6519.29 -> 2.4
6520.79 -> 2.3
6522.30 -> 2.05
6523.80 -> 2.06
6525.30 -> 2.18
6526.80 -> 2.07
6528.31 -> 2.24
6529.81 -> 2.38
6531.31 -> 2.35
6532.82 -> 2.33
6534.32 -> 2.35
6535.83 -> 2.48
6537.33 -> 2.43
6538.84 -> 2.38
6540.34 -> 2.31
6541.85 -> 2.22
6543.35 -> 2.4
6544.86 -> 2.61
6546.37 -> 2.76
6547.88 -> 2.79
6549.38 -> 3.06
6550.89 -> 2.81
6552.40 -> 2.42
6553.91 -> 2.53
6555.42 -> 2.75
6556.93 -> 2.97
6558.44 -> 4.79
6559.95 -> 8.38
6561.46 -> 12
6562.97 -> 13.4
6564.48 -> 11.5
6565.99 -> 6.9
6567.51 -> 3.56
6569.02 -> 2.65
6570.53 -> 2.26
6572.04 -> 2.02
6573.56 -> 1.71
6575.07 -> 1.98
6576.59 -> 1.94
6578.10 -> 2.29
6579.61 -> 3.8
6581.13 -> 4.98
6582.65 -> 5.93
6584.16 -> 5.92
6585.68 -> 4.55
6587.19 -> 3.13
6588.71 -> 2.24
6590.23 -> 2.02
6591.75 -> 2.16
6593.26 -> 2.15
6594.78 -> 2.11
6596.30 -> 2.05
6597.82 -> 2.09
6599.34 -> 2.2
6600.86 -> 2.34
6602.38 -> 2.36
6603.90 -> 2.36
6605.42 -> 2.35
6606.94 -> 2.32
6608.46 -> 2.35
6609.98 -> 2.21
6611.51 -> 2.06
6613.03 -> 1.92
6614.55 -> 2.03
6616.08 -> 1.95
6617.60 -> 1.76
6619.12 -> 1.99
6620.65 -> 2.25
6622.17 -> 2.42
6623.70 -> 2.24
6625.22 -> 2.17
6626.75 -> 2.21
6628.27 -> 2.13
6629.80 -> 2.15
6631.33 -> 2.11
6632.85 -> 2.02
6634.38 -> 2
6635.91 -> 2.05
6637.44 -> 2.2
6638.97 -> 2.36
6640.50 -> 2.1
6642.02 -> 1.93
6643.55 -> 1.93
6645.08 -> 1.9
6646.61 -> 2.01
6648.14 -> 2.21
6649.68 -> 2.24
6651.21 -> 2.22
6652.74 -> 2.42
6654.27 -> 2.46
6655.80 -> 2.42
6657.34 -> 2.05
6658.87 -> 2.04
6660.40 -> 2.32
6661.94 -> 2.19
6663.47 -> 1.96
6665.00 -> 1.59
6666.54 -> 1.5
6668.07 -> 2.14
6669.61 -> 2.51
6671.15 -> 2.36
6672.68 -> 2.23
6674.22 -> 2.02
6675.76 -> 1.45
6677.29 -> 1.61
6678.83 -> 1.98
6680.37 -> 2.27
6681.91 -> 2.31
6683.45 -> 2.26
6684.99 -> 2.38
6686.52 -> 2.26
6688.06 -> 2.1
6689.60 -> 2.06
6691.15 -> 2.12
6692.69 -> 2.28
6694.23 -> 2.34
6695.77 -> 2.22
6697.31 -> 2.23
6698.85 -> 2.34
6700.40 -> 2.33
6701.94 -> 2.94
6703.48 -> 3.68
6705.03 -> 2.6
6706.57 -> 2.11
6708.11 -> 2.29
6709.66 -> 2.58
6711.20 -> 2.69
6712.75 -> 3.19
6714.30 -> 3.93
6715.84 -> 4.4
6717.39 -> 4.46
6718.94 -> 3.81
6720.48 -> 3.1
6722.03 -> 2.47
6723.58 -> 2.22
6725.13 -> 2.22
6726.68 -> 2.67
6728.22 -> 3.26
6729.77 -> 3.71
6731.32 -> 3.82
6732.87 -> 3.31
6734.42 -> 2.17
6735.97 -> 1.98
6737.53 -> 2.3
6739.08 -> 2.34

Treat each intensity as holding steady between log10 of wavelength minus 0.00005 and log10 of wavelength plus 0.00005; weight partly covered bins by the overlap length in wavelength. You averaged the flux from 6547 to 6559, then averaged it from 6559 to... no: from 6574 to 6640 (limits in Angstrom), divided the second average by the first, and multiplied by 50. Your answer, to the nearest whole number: 42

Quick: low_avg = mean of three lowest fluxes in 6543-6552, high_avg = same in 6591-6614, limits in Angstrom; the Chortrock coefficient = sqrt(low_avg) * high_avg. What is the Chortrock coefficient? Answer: 3.23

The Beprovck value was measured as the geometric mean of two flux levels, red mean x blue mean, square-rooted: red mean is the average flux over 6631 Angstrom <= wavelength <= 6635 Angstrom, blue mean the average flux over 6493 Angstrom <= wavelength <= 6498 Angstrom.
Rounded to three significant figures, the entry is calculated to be 2.01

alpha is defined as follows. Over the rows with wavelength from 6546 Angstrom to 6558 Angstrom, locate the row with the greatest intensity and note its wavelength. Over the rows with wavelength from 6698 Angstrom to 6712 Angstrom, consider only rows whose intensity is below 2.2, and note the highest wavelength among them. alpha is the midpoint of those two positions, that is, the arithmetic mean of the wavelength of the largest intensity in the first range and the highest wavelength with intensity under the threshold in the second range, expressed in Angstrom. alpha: 6628.0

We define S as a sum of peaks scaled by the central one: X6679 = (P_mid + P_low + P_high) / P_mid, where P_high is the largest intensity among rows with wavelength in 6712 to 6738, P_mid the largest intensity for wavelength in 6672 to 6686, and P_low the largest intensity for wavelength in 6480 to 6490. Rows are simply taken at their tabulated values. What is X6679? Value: 3.9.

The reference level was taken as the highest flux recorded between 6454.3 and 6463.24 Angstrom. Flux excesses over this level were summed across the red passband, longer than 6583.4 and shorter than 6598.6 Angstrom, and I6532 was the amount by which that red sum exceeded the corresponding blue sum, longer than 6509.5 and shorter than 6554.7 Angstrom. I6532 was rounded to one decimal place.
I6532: 7.1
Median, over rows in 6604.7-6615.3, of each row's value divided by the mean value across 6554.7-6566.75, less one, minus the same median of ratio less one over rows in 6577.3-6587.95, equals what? -0.30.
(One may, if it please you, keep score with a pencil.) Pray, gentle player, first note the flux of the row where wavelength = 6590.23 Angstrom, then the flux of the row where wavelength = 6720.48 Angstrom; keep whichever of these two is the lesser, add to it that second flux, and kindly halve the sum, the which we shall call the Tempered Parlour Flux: 2.56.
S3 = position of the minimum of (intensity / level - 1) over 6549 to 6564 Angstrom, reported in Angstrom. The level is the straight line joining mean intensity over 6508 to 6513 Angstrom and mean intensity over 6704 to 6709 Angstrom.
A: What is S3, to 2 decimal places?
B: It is 6552.40 Angstrom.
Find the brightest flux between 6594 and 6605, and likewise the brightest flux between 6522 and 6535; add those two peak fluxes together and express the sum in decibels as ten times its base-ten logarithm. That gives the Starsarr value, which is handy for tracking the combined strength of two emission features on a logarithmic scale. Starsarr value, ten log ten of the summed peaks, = 6.8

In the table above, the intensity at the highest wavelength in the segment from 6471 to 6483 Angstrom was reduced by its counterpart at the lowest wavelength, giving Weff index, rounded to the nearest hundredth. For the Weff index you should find 0.44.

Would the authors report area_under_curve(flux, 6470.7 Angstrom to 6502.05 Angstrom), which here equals 66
